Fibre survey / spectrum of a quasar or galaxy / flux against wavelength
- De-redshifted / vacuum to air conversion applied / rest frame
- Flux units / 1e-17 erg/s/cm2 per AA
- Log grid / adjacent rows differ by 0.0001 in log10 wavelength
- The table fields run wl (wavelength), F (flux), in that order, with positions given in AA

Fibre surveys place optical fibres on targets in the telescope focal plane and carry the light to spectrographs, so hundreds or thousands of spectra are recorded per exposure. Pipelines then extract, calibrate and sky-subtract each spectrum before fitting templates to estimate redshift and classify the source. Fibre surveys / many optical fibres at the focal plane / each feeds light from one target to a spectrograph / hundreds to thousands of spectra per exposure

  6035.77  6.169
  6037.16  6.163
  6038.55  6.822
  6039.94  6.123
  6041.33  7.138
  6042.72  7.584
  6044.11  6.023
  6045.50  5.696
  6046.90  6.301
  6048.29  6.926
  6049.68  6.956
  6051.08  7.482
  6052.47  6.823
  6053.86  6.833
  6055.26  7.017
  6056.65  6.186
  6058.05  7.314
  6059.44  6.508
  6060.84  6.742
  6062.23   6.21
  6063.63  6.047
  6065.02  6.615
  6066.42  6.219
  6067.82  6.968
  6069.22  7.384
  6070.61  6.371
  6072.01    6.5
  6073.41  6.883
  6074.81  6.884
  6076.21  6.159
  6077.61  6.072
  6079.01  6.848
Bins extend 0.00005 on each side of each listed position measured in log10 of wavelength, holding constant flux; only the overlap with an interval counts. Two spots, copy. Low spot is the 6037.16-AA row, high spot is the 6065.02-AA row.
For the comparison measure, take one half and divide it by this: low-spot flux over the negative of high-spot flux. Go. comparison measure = -0.537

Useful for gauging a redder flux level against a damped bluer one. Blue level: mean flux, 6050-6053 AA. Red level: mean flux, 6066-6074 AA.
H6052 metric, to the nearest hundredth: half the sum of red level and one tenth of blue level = 3.72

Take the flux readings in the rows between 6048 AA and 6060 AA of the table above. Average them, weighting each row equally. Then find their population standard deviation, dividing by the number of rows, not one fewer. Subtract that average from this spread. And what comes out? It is -6.53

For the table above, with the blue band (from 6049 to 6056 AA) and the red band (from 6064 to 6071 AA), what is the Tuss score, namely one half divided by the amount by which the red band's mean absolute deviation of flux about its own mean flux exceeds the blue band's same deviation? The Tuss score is 3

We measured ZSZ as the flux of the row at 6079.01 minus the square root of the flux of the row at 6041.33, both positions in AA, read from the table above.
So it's 4.18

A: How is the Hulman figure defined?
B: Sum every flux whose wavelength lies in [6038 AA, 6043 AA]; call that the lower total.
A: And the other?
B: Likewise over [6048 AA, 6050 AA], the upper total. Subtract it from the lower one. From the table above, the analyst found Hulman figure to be 14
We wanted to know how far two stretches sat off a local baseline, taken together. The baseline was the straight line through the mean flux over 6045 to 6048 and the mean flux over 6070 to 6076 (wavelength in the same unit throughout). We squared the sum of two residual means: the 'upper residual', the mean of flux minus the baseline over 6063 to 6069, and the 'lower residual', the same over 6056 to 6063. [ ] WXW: 0.1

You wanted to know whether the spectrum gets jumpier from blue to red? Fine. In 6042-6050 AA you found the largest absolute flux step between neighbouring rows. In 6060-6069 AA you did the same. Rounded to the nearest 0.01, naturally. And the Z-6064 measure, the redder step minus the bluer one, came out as -0.81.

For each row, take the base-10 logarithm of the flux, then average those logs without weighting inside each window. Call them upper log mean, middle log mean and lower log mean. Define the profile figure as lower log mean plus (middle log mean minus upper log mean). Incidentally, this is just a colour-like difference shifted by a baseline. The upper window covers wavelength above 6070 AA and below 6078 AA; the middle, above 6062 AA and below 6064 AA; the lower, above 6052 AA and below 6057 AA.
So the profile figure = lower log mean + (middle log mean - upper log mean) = 0.80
